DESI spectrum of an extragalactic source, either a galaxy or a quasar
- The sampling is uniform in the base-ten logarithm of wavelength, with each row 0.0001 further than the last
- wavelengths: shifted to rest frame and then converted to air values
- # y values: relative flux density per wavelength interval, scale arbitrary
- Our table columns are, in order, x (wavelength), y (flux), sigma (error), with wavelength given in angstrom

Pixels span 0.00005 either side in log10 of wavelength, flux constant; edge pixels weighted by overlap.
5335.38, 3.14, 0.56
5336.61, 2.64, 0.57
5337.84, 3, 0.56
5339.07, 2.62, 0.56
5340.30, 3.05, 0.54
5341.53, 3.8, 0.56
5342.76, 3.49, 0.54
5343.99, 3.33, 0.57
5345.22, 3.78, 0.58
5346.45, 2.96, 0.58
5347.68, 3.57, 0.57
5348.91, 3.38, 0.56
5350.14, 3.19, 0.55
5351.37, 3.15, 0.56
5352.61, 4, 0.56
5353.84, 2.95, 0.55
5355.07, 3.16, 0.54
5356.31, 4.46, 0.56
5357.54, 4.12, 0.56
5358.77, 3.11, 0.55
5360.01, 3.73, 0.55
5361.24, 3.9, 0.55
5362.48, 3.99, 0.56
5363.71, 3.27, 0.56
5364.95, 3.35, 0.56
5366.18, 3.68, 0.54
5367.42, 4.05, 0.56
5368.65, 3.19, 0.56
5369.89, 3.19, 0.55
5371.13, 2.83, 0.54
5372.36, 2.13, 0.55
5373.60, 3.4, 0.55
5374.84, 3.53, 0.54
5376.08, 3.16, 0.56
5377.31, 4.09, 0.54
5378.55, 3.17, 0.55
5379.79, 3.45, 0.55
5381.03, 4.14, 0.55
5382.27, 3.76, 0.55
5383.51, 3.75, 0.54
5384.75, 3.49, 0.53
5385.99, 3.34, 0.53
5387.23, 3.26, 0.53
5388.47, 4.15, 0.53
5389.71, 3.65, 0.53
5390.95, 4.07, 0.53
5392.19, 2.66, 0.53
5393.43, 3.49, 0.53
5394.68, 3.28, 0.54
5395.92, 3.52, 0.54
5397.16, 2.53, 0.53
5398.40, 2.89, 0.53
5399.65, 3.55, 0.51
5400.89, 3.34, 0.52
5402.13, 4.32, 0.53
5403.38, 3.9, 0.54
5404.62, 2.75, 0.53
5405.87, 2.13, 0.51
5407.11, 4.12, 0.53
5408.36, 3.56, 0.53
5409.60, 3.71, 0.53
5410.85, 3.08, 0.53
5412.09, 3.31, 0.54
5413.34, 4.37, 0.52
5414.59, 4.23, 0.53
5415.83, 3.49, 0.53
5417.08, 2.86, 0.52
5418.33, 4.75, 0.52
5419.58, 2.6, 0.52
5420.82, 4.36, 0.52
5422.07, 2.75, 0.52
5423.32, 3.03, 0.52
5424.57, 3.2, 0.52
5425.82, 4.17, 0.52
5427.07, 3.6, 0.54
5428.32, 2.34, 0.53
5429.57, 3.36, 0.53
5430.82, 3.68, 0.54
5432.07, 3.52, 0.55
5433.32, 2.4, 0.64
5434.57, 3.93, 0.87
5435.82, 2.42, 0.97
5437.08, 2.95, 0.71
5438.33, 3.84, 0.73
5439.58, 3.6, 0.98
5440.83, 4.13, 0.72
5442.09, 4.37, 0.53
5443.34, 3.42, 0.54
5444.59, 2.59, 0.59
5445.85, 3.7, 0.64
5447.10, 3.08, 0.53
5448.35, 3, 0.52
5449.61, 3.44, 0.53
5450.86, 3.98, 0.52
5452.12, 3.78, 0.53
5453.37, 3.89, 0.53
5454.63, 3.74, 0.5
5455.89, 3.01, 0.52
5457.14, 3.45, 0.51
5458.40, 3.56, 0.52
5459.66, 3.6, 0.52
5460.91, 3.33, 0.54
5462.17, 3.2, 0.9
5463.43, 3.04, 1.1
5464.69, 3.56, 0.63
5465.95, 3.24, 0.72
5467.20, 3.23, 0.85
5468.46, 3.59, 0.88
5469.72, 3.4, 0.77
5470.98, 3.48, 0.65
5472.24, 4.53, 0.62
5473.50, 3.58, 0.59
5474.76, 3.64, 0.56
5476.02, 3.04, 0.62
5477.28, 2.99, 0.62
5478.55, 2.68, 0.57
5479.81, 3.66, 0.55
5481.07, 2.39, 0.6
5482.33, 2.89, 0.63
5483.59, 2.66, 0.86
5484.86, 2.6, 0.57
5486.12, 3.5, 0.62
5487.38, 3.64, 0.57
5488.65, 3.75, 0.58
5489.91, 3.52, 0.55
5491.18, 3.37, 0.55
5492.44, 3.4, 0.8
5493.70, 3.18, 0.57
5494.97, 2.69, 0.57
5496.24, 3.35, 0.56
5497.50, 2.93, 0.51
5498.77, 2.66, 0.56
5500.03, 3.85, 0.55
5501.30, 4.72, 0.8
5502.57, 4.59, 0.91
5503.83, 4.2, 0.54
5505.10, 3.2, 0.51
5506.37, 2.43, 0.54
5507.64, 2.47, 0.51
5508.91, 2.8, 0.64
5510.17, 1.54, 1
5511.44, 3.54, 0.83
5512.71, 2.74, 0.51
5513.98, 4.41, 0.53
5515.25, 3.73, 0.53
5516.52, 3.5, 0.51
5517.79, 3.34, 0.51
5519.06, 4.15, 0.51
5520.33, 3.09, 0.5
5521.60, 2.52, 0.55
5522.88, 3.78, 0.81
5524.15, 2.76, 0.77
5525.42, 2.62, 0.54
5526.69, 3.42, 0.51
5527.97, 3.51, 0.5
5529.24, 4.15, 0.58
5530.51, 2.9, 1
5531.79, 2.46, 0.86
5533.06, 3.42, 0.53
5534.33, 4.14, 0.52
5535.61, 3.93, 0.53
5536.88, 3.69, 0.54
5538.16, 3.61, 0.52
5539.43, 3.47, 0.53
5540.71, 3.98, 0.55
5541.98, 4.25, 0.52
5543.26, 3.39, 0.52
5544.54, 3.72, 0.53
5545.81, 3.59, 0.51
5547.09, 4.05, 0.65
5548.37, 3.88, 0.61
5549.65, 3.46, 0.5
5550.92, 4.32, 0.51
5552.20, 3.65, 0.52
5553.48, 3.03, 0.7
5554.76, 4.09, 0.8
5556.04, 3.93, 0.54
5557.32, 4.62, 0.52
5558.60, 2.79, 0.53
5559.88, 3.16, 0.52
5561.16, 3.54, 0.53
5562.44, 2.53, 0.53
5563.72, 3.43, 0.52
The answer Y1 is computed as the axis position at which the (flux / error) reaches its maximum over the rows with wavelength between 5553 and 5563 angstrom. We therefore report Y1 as 5557.32 angstrom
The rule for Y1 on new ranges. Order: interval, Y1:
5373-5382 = 5377.31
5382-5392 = 5388.47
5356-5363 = 5356.31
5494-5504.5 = 5503.83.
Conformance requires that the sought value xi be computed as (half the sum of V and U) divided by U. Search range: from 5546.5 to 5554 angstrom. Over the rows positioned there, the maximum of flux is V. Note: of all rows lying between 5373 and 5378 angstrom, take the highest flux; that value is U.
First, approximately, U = 4.09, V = 4.32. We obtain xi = 1.03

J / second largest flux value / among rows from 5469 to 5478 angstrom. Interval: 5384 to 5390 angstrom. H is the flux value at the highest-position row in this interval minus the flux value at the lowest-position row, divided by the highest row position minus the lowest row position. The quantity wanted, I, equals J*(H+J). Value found 13.4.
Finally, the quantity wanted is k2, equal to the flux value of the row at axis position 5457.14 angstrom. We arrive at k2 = 3.45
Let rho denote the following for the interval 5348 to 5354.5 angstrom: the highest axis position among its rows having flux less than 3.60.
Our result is 5353.84 angstrom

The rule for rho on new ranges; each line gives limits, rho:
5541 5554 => 5553.48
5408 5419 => 5417.08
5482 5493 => 5492.44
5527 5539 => 5533.06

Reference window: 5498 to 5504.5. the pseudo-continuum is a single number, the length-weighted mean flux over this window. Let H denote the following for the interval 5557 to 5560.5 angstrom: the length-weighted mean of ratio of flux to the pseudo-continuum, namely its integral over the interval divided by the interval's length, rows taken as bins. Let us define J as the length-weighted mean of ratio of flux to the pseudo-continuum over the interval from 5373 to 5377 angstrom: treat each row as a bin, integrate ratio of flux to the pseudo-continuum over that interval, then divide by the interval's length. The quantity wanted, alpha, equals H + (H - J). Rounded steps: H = 0.86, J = 0.86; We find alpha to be 0.86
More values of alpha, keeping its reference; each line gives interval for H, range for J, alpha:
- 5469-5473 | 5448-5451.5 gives 1.02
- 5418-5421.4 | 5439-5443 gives 0.92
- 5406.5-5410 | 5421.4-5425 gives 1.16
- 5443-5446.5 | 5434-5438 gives 0.83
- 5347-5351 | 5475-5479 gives 0.94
